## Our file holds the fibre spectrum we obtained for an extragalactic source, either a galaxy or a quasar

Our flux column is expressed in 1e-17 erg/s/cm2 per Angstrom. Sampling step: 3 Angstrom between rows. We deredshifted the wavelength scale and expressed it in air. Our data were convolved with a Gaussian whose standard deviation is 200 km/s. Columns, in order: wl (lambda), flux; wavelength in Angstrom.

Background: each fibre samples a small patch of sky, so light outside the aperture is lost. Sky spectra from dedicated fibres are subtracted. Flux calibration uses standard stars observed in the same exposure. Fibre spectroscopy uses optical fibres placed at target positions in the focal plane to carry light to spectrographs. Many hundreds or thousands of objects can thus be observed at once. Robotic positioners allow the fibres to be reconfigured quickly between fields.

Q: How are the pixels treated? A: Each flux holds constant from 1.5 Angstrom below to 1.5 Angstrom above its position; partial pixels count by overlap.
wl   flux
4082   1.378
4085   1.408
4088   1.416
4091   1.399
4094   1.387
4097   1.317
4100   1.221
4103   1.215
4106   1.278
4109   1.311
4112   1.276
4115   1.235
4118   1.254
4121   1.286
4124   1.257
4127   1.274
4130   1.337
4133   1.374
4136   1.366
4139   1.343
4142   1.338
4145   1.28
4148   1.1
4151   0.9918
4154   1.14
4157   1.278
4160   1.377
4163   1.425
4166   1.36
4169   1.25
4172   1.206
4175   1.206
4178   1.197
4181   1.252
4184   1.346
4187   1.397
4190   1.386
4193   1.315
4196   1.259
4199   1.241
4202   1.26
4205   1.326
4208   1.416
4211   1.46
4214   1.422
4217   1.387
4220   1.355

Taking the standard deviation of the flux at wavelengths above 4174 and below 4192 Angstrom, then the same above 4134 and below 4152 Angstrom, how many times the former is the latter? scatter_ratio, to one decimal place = 1.7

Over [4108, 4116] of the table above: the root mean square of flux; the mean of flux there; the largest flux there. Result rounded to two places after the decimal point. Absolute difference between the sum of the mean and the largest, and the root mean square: 1.31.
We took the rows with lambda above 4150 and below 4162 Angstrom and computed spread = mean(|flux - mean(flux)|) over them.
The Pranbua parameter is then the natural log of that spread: -2.03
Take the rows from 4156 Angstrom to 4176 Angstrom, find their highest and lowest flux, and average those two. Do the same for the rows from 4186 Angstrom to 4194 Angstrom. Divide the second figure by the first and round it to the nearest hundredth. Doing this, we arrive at 1.03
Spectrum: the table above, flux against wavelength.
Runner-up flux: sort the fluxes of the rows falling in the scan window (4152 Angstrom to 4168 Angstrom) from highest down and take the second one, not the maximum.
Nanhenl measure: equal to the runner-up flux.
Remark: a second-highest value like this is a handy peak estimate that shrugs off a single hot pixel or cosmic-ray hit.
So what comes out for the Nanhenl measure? 1.377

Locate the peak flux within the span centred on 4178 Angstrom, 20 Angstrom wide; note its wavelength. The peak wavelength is 4187 Angstrom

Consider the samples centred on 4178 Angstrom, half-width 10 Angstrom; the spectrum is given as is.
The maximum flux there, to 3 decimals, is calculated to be 1.397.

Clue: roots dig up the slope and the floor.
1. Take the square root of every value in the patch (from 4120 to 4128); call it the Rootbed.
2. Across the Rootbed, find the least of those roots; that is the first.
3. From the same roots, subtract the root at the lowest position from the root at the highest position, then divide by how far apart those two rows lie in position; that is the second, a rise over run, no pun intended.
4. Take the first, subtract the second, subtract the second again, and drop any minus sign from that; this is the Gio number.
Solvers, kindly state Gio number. 1.12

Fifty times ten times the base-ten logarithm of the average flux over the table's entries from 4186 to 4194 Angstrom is 68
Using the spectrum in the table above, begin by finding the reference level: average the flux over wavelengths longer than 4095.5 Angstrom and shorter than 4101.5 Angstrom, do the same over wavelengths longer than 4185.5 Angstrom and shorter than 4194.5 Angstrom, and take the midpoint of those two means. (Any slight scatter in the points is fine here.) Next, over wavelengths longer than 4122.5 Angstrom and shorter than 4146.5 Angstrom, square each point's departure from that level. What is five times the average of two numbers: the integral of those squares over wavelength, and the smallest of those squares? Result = 0.1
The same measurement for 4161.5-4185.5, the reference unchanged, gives 0.5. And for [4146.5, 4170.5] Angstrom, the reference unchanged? 1.6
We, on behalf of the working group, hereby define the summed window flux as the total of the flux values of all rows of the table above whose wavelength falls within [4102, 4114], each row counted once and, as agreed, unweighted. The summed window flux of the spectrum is 5.08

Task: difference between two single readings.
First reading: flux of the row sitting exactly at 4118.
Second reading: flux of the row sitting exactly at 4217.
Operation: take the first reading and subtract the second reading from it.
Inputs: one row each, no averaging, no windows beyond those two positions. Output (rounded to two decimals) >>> -0.13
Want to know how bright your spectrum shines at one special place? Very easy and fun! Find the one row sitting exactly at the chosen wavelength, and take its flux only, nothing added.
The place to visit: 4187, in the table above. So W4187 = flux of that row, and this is 1.397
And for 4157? 1.278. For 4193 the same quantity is 1.315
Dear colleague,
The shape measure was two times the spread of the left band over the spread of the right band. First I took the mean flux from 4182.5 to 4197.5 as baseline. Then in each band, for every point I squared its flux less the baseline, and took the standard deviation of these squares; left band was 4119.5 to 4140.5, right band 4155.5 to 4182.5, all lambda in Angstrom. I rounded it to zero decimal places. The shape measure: 1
